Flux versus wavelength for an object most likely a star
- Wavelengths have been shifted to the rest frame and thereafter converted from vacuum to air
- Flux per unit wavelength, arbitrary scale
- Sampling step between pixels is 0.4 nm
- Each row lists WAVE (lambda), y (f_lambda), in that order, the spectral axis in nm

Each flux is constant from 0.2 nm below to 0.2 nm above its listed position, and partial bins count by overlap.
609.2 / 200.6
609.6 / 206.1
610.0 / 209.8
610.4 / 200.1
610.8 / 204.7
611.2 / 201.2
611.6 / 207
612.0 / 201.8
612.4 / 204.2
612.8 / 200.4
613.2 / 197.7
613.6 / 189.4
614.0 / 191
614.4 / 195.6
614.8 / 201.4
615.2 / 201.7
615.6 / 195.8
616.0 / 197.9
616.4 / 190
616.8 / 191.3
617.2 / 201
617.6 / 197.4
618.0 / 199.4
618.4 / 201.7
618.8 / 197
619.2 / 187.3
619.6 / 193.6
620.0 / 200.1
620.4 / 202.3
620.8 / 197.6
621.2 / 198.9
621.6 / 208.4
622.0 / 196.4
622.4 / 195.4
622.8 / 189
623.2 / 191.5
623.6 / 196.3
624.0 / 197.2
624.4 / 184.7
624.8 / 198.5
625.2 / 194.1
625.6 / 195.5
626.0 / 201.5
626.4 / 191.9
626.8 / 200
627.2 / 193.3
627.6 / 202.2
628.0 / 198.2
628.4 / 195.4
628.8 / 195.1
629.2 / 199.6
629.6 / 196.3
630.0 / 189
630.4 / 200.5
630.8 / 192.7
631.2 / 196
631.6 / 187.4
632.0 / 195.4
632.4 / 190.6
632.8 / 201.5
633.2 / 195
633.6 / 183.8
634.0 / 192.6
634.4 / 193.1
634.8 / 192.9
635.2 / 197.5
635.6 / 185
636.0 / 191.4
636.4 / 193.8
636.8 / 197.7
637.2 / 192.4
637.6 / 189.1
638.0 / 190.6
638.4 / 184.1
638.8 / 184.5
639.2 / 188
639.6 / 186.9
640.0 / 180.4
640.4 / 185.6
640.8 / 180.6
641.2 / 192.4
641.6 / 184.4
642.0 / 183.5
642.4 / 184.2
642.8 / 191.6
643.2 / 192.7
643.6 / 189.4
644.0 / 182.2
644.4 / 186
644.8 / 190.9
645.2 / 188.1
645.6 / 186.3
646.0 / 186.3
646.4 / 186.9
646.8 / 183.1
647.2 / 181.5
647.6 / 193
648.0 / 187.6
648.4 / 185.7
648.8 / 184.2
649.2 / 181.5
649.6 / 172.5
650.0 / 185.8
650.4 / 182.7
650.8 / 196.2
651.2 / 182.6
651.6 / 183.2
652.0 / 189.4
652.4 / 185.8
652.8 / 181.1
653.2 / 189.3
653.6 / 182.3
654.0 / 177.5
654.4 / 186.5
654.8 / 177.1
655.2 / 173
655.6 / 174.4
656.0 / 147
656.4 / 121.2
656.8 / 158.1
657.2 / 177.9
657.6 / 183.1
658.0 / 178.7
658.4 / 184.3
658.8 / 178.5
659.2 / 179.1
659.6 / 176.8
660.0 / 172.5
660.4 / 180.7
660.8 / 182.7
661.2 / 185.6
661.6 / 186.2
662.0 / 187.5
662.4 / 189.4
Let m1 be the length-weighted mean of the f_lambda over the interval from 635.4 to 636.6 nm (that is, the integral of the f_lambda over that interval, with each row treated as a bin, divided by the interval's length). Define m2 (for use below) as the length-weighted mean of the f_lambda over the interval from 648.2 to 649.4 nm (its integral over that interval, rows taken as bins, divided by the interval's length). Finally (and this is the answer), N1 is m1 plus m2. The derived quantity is 374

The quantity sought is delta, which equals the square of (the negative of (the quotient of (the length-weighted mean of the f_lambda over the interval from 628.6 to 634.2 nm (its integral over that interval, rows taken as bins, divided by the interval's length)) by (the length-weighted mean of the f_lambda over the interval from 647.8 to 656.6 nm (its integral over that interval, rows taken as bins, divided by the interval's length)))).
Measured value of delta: 1.18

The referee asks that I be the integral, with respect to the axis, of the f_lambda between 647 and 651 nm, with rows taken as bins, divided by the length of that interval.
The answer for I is 185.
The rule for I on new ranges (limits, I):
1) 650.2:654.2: 185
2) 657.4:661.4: 180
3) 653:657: 169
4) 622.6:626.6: 194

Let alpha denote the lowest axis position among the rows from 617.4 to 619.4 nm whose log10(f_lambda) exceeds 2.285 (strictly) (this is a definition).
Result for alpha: 617.6 nm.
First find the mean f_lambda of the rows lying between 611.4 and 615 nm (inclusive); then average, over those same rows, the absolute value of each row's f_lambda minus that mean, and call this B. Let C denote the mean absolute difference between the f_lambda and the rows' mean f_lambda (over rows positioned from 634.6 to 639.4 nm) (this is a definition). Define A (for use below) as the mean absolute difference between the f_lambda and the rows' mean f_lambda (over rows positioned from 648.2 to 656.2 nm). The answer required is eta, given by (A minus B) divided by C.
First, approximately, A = 6.4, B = 4.7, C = 3.7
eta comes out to 0.5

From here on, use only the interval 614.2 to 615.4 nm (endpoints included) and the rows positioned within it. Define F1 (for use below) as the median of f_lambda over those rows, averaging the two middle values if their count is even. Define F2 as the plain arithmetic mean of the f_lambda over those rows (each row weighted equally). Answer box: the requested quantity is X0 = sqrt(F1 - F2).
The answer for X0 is 1.35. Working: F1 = 201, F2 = 199.6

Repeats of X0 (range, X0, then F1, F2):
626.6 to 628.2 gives 0.82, 199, 198.4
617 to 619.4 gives 1.05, 198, 197.3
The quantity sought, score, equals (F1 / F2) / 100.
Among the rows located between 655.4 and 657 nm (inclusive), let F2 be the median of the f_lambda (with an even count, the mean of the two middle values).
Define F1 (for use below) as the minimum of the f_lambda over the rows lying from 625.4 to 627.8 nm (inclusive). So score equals 0.0126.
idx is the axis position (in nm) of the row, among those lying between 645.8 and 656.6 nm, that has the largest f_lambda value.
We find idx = 650.8 nm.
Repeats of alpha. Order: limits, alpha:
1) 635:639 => 635.2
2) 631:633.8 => 631.2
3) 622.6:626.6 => 623.6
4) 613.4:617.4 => 614.4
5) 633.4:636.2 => 634.4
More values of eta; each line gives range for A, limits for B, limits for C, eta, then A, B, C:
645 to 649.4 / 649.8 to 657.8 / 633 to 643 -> -1.9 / 2.4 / 11.0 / 4.4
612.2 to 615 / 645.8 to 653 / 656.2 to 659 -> 0.0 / 4.4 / 3.6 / 16.7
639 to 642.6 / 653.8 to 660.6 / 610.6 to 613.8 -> -2.1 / 2.8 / 10.6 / 3.7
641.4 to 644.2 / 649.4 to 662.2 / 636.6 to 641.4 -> -1.1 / 3.8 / 8.2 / 4.0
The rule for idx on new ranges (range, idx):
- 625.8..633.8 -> 627.6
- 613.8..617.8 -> 615.2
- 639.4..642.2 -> 641.2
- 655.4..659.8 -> 658.4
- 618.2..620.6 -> 620.4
